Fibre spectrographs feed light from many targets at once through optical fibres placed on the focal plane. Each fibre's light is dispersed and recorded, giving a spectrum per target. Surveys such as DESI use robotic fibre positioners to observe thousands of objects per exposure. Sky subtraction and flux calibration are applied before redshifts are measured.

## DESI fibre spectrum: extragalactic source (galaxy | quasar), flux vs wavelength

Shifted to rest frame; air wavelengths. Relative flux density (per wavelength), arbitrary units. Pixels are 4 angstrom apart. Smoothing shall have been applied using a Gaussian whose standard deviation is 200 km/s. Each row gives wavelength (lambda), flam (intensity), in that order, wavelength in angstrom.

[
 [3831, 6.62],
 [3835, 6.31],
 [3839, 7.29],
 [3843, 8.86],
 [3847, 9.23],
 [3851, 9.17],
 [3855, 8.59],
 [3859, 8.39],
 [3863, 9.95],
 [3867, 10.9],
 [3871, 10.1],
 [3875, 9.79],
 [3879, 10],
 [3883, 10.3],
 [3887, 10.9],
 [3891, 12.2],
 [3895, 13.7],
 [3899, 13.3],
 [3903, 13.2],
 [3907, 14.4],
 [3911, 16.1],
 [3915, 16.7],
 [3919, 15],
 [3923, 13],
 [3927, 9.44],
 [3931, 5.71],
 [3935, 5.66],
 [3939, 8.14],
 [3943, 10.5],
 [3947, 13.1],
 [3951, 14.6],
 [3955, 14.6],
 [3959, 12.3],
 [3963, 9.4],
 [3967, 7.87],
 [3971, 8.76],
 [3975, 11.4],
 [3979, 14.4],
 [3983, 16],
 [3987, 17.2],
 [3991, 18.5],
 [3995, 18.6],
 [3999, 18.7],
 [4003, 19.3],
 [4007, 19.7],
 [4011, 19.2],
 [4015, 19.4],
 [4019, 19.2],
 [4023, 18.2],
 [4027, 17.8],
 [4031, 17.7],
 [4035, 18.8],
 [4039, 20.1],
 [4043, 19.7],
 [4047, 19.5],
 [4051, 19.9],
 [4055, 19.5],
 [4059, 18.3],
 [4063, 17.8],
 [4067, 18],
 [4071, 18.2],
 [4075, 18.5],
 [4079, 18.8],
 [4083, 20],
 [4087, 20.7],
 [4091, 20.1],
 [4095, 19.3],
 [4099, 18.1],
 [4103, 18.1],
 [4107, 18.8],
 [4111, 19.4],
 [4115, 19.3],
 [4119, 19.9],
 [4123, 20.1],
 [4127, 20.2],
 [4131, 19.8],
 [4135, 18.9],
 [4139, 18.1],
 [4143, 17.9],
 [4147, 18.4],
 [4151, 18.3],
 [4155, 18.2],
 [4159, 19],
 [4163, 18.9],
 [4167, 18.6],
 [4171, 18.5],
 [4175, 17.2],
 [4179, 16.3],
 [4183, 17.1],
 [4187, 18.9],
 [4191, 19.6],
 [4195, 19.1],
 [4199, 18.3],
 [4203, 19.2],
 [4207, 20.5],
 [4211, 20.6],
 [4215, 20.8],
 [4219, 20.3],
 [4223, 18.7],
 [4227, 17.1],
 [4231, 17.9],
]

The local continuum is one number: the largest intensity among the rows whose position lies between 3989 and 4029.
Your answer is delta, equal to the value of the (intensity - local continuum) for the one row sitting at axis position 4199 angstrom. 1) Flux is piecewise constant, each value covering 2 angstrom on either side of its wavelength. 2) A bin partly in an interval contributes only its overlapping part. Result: -1.40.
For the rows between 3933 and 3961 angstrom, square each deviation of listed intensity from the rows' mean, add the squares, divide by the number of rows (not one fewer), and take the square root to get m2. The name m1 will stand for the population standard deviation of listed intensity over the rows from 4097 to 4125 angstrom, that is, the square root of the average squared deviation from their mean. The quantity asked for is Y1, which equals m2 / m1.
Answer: 4.2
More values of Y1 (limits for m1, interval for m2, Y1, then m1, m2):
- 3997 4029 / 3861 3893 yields 1.2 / 0.61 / 0.7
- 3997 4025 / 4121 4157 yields 1.9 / 0.46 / 0.9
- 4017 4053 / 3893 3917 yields 1.6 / 0.86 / 1.4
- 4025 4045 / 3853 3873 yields 1.0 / 0.97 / 1.0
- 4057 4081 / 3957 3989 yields 9.9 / 0.32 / 3.2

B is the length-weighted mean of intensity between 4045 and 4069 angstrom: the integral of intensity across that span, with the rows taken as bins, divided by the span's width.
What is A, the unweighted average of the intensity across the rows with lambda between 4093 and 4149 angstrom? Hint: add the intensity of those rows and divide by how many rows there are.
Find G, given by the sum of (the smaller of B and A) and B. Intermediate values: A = 19.0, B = 18.8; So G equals 38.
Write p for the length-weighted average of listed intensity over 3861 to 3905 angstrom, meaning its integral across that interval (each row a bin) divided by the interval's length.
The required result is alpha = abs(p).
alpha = 11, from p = 11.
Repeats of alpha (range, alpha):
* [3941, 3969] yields 12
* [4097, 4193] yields 19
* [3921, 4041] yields 15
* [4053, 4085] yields 19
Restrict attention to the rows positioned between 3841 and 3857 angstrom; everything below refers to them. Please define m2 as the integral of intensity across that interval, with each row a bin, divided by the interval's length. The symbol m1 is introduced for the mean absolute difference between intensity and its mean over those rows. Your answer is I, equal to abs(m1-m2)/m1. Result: 37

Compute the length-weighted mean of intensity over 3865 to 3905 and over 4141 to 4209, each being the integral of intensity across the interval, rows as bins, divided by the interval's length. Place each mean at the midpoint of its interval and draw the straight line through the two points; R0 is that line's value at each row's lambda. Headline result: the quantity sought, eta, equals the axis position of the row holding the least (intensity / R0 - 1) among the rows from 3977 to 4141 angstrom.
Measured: 4139 angstrom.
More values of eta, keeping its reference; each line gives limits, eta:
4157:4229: 4227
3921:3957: 3935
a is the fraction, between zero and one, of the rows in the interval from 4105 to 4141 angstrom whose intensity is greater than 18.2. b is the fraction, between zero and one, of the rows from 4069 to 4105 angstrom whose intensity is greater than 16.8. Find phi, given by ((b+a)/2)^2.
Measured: 0.9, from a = 0.9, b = 1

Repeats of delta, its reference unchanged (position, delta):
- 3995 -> -1.10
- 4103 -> -1.60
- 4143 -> -1.80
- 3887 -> -8.80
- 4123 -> 0.40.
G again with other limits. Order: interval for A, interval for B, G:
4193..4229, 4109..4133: 39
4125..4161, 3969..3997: 30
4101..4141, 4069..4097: 39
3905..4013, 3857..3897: 21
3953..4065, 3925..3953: 19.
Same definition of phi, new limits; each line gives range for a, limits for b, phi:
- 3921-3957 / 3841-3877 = 0.0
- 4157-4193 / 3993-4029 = 0.7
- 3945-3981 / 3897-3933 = 0.0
